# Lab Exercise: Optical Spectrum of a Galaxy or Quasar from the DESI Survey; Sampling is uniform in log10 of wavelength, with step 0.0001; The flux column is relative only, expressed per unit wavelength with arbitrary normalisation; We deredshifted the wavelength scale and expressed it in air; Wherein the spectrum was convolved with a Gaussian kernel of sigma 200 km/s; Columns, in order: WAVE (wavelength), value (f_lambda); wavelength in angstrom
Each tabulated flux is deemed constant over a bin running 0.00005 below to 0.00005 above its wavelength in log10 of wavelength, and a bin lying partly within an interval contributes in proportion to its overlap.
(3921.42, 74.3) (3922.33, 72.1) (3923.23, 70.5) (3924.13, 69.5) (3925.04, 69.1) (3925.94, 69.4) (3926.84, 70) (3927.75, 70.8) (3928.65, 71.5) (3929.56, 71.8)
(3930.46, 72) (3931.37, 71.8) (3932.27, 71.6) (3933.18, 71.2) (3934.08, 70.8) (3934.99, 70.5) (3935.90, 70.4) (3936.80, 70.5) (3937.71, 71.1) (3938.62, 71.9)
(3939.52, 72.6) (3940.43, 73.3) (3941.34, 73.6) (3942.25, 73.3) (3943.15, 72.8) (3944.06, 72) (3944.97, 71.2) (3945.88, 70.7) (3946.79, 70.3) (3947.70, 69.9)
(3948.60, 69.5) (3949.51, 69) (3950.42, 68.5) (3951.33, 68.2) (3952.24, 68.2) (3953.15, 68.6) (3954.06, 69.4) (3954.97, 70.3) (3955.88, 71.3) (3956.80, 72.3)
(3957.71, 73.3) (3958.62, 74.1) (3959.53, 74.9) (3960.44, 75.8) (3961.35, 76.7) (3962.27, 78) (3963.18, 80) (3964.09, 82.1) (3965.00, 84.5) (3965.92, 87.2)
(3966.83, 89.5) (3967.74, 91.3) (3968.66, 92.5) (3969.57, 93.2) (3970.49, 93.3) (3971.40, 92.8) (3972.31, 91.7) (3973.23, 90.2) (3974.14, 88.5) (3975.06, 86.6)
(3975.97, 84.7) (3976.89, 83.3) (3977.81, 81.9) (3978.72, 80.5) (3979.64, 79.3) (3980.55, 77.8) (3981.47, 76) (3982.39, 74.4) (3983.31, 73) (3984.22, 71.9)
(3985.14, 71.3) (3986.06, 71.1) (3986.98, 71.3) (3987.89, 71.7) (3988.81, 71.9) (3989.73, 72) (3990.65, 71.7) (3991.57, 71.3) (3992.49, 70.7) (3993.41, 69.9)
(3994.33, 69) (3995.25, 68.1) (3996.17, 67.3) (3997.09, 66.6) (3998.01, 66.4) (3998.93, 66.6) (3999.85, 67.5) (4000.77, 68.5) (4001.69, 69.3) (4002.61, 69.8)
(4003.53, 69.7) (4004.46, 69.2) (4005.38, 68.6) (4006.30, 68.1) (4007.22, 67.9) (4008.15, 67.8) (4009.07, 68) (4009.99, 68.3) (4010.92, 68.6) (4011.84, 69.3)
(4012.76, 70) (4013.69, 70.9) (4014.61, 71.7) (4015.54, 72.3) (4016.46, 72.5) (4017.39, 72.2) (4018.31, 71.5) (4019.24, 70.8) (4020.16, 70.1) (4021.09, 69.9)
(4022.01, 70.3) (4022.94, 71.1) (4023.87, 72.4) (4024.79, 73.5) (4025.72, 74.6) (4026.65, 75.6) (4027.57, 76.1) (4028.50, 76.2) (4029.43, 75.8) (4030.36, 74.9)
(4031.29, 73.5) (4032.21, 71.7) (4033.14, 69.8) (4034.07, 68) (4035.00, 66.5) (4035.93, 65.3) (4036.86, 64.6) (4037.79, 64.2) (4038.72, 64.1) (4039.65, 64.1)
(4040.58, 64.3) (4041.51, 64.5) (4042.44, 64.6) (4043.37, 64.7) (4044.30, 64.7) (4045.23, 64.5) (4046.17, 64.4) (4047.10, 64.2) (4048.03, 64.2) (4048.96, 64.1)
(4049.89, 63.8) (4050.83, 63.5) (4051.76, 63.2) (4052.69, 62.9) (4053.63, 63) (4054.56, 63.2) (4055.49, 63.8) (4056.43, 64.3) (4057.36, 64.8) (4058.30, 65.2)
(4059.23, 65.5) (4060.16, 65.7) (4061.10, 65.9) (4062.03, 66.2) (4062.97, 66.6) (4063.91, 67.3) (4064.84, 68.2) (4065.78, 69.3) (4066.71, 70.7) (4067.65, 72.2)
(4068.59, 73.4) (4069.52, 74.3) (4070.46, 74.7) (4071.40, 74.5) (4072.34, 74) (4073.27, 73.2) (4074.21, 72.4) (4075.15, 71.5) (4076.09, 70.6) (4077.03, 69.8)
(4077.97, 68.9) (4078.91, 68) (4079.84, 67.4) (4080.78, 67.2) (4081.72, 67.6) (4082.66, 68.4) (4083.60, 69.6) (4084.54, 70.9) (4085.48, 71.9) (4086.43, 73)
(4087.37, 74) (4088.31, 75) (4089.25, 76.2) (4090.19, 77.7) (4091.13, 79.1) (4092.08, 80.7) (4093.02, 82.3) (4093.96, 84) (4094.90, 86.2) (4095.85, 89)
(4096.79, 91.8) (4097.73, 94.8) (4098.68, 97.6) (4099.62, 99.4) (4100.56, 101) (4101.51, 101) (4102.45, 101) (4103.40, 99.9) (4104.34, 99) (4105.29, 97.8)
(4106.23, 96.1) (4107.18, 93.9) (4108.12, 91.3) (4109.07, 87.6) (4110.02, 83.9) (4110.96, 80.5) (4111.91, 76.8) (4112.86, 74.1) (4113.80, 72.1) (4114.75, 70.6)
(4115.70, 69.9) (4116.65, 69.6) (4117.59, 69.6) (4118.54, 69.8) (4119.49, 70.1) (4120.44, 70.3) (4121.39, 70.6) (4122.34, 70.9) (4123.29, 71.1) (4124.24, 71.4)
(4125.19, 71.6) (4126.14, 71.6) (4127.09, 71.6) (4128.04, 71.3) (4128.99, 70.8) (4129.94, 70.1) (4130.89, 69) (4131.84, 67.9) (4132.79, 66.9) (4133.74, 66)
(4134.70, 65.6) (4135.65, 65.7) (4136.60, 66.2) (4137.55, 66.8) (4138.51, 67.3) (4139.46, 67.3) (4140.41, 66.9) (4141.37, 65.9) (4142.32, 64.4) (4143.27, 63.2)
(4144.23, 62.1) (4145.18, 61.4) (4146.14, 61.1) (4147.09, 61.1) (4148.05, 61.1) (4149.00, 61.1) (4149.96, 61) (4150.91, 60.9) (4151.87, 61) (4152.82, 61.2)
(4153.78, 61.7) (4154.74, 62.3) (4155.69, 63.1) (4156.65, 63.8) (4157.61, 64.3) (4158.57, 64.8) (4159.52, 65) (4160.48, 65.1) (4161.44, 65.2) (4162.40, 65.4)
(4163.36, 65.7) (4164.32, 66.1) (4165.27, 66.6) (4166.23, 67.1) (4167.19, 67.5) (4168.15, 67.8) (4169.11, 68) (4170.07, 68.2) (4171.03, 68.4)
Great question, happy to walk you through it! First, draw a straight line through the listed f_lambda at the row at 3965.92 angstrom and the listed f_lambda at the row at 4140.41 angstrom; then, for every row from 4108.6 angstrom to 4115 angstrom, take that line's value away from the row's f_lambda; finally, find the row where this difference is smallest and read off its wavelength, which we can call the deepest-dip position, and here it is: 4114.75 angstrom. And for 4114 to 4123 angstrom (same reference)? 4116.65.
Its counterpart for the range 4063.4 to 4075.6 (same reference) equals 4063.91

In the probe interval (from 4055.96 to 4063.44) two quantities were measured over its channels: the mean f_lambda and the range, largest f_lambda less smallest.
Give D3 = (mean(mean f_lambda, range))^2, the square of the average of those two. 1150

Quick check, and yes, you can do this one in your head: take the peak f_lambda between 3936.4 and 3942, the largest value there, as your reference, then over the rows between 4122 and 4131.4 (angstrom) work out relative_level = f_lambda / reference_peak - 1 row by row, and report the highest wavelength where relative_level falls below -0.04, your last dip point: 4130.89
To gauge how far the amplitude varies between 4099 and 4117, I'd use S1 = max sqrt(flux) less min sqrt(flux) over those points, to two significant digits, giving 1.7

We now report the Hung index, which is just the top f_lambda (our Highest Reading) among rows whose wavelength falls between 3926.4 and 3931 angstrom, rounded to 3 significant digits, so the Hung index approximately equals 72.0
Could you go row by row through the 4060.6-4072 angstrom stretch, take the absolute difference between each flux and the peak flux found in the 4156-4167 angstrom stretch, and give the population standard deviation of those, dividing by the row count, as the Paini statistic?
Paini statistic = 2.8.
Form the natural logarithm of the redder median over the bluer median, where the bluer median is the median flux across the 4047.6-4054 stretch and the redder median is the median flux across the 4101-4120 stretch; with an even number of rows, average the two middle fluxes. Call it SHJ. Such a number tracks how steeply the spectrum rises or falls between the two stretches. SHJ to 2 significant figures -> 0.26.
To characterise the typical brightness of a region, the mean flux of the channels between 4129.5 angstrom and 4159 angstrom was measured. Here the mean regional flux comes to 64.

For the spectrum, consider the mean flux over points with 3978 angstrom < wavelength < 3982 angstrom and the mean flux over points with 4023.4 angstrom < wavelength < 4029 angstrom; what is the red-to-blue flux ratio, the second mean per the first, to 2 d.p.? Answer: 0.95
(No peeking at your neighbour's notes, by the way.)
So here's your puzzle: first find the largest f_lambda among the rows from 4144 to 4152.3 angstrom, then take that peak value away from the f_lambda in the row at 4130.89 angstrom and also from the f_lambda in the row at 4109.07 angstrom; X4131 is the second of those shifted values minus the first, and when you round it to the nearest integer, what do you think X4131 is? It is 19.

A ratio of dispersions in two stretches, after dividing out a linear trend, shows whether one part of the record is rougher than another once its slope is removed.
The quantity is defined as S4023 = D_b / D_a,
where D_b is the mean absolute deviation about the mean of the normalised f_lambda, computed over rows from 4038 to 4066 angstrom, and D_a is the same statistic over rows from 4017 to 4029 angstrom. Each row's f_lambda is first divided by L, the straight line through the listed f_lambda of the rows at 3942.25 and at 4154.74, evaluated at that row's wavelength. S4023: 0.7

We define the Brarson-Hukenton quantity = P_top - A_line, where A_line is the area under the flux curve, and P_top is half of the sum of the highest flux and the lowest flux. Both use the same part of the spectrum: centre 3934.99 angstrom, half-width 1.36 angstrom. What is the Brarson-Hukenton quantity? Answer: -121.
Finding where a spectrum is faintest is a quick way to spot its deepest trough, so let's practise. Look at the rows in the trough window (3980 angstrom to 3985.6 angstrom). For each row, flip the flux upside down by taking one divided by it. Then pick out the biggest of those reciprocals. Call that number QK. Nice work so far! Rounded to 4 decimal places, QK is 0.0140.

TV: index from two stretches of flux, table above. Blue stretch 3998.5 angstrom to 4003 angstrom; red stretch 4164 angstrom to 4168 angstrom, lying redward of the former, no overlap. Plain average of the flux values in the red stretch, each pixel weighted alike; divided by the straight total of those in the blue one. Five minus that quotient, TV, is 4.80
